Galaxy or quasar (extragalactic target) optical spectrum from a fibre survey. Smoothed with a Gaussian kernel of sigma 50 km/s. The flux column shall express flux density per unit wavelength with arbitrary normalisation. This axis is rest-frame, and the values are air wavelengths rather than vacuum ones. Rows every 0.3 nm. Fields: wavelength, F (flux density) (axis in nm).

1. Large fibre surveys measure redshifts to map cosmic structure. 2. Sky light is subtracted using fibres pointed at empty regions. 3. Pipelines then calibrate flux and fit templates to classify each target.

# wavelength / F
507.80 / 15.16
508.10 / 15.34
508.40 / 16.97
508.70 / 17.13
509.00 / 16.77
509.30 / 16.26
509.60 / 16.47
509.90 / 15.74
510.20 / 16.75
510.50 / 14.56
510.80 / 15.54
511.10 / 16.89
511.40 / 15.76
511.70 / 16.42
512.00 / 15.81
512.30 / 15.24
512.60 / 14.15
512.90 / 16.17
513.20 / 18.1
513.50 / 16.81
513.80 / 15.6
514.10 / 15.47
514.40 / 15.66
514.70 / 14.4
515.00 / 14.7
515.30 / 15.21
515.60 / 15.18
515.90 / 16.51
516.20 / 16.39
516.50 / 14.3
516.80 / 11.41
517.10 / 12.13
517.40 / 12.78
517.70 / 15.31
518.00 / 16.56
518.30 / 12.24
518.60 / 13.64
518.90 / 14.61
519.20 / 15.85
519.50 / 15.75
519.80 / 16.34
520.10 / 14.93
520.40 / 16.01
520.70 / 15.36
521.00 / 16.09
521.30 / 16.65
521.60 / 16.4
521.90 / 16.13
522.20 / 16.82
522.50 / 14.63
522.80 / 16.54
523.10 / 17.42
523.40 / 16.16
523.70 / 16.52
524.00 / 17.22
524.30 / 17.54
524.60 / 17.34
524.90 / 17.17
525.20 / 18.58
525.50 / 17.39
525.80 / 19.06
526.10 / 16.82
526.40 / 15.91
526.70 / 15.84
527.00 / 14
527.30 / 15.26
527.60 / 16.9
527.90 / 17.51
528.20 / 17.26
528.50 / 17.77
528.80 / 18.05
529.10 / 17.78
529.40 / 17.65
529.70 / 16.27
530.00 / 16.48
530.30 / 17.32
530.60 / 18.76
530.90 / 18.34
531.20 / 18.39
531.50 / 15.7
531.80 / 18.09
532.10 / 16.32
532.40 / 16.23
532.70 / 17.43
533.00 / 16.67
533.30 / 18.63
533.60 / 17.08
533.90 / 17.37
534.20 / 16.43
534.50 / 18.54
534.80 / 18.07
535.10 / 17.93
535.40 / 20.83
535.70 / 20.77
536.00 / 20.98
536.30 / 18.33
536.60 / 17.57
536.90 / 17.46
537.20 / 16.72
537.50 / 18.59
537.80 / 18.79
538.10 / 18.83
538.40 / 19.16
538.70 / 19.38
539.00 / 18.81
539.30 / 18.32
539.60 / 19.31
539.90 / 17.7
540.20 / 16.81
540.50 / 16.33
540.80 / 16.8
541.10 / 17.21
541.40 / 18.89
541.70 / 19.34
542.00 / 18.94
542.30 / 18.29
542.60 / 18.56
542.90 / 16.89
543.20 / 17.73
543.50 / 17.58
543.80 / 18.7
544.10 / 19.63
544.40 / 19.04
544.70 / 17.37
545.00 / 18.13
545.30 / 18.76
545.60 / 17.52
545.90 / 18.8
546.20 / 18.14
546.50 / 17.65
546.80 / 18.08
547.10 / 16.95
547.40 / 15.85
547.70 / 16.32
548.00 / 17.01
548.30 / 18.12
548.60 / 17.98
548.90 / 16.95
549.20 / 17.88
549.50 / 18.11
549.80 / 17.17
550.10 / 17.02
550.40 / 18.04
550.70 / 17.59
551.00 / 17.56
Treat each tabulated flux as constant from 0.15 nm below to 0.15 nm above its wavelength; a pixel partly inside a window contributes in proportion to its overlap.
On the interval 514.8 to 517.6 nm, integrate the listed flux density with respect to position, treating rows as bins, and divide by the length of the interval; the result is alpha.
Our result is 14.3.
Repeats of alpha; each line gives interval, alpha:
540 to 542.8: 17.9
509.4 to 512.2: 16.0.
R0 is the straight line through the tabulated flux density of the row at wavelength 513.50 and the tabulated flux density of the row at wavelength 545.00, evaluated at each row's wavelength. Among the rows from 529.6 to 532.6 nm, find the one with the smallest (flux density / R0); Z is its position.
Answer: 531.50 nm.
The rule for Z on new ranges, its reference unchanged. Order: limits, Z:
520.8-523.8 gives 522.50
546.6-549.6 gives 547.40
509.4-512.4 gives 510.50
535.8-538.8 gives 537.20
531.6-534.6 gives 532.40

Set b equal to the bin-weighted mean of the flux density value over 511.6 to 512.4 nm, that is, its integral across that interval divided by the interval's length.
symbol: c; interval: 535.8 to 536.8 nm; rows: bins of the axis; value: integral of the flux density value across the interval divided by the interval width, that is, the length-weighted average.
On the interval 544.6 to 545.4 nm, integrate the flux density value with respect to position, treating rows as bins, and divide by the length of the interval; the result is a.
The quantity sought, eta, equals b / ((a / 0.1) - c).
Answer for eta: 0.098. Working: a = 18.1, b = 15.8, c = 19.0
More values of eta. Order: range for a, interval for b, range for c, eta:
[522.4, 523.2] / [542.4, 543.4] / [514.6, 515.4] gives 0.120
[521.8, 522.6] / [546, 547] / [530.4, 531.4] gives 0.127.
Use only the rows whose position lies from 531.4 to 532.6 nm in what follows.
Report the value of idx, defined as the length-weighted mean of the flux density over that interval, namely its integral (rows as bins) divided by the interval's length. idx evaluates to 16.7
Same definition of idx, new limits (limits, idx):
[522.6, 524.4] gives 16.8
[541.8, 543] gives 18.3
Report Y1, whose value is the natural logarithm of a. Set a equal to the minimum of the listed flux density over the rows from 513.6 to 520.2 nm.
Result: 2.43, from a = 11.41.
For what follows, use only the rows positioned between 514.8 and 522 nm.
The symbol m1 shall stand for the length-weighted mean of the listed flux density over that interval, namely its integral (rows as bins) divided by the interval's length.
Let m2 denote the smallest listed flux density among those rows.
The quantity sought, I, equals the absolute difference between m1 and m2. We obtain 3.6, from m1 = 15.0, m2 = 11.41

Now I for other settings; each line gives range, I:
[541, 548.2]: 2.1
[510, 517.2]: 4.0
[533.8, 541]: 2.0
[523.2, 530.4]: 3.0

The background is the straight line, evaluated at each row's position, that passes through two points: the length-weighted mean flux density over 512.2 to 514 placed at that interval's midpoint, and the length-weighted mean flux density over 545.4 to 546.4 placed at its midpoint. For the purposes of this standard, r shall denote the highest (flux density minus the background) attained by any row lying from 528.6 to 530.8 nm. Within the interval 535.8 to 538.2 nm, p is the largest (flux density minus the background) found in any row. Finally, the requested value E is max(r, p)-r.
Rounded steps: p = 3.5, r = 1.60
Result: 1.87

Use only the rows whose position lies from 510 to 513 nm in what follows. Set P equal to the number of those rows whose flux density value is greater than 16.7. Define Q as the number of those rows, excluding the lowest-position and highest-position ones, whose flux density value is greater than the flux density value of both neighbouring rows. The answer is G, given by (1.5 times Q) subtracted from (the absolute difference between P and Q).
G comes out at -3.0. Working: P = 2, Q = 2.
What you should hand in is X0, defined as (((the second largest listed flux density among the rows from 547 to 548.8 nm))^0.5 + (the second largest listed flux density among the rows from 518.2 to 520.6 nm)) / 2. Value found 10.1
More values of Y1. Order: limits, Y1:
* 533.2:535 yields 2.80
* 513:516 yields 2.67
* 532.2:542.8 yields 2.79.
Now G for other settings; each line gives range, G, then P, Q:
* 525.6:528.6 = 3.5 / 6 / 1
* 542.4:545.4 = 5.0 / 10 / 2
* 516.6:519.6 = -1.0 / 0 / 2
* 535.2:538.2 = 7.5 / 10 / 1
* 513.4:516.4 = -2.5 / 1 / 3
